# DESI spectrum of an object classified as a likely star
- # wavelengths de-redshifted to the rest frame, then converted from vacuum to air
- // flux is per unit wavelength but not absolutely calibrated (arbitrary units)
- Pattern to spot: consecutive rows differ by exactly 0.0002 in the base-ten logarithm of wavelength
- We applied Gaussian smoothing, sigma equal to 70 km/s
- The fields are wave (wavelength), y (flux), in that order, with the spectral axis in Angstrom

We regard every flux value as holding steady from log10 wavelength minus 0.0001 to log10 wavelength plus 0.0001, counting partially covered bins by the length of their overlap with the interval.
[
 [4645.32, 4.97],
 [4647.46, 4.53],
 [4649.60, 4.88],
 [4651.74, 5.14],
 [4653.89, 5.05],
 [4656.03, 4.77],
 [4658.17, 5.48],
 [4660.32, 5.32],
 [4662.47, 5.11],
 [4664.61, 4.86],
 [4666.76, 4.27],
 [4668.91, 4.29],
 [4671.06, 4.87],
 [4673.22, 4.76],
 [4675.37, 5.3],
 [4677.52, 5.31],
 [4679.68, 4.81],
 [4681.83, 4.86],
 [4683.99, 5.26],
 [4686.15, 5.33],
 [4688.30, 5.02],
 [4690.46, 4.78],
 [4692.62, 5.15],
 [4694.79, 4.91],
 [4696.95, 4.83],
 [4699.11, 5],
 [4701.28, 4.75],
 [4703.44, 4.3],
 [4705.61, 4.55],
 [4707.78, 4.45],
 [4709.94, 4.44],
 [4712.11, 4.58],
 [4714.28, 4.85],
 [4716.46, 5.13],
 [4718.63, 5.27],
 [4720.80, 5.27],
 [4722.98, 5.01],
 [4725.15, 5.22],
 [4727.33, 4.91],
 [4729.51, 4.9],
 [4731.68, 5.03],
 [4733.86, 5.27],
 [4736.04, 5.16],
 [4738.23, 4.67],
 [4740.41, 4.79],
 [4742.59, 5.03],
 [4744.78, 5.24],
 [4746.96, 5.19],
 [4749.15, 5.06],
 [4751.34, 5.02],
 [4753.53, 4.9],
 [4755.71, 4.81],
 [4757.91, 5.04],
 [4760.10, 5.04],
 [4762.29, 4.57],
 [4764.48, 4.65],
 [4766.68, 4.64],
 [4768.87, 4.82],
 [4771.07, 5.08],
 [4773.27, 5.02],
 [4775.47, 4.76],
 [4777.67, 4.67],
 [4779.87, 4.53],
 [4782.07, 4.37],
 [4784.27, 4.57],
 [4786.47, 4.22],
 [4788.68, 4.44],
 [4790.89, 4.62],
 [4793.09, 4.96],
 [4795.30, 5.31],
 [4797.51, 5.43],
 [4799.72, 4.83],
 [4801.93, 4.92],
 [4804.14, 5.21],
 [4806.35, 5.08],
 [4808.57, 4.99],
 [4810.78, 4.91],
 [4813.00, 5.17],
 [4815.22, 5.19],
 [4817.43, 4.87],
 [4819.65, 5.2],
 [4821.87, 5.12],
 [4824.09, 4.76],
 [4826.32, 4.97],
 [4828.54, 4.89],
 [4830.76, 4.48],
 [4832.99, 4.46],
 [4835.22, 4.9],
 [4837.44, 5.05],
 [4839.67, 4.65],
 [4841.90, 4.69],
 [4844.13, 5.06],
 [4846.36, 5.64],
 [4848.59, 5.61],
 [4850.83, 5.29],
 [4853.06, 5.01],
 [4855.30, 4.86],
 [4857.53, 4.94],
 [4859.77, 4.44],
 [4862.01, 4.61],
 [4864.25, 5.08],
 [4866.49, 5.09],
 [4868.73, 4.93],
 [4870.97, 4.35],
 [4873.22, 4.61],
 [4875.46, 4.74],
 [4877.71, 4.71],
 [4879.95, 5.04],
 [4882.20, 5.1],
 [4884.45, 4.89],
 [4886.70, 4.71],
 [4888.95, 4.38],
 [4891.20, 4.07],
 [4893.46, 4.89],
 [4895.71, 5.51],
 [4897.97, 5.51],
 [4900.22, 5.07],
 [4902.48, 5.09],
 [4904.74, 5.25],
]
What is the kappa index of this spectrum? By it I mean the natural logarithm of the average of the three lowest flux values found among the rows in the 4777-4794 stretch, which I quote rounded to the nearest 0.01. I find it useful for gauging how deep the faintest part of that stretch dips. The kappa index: 1.47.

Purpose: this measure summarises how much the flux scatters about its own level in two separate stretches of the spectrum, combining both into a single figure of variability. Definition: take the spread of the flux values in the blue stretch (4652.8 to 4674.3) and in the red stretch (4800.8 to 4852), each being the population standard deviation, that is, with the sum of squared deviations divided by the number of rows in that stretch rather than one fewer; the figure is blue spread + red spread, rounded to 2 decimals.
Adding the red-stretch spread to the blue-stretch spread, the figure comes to 0.66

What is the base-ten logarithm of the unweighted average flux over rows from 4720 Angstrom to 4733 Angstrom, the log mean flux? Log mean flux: 0.704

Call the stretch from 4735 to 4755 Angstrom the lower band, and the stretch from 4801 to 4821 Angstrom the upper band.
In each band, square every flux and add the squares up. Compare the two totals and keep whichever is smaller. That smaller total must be 226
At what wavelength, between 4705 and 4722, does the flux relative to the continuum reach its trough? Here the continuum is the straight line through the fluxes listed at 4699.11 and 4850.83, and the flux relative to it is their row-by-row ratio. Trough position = 4709.94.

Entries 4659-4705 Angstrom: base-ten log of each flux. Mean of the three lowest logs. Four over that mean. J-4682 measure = 6.33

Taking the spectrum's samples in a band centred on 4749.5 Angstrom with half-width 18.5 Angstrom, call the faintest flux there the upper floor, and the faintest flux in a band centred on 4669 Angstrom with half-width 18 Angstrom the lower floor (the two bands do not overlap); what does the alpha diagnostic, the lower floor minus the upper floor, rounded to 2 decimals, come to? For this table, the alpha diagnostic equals -0.30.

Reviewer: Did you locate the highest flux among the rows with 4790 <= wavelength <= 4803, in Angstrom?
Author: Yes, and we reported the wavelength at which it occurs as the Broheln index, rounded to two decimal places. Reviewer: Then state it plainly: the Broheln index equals 4797.51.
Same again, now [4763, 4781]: 4771.07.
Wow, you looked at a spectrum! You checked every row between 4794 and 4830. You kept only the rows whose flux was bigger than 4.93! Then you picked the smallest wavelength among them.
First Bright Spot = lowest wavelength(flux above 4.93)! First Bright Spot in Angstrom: 4795.30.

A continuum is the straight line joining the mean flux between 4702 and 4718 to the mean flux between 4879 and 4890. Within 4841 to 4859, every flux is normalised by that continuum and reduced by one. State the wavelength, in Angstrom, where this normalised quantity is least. 4841.90 Angstrom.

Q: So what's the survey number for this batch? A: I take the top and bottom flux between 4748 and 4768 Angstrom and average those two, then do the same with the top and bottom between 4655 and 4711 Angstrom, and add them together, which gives 9.69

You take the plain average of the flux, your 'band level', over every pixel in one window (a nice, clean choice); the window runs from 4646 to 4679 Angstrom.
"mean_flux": 4.93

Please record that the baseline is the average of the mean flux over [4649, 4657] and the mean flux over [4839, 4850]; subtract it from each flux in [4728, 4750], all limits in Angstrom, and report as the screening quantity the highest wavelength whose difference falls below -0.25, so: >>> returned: 4740.41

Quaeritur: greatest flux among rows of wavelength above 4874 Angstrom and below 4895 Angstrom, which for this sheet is 5.1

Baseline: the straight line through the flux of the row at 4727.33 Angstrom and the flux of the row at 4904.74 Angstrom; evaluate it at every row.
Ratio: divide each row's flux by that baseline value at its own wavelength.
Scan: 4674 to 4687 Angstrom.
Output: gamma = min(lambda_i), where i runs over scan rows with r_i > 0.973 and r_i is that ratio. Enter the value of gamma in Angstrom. 4675.37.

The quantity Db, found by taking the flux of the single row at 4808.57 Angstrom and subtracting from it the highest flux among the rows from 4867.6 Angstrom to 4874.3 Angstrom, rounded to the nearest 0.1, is 0.1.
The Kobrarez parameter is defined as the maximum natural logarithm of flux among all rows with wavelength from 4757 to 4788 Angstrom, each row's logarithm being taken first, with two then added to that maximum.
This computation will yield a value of 3.63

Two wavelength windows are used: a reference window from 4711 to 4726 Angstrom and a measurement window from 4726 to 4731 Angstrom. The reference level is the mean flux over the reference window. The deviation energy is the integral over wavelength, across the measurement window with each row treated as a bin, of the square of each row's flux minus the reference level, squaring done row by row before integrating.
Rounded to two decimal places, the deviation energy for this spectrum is 0.09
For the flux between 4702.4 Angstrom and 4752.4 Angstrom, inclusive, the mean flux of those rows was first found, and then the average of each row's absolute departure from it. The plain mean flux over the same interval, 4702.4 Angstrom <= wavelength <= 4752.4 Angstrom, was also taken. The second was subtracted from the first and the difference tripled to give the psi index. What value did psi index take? -14.0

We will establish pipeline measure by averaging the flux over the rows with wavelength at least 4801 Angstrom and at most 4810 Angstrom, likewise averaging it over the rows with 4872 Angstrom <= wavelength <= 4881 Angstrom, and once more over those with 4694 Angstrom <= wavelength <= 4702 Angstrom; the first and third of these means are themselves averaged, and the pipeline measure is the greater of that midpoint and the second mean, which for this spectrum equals 4.96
